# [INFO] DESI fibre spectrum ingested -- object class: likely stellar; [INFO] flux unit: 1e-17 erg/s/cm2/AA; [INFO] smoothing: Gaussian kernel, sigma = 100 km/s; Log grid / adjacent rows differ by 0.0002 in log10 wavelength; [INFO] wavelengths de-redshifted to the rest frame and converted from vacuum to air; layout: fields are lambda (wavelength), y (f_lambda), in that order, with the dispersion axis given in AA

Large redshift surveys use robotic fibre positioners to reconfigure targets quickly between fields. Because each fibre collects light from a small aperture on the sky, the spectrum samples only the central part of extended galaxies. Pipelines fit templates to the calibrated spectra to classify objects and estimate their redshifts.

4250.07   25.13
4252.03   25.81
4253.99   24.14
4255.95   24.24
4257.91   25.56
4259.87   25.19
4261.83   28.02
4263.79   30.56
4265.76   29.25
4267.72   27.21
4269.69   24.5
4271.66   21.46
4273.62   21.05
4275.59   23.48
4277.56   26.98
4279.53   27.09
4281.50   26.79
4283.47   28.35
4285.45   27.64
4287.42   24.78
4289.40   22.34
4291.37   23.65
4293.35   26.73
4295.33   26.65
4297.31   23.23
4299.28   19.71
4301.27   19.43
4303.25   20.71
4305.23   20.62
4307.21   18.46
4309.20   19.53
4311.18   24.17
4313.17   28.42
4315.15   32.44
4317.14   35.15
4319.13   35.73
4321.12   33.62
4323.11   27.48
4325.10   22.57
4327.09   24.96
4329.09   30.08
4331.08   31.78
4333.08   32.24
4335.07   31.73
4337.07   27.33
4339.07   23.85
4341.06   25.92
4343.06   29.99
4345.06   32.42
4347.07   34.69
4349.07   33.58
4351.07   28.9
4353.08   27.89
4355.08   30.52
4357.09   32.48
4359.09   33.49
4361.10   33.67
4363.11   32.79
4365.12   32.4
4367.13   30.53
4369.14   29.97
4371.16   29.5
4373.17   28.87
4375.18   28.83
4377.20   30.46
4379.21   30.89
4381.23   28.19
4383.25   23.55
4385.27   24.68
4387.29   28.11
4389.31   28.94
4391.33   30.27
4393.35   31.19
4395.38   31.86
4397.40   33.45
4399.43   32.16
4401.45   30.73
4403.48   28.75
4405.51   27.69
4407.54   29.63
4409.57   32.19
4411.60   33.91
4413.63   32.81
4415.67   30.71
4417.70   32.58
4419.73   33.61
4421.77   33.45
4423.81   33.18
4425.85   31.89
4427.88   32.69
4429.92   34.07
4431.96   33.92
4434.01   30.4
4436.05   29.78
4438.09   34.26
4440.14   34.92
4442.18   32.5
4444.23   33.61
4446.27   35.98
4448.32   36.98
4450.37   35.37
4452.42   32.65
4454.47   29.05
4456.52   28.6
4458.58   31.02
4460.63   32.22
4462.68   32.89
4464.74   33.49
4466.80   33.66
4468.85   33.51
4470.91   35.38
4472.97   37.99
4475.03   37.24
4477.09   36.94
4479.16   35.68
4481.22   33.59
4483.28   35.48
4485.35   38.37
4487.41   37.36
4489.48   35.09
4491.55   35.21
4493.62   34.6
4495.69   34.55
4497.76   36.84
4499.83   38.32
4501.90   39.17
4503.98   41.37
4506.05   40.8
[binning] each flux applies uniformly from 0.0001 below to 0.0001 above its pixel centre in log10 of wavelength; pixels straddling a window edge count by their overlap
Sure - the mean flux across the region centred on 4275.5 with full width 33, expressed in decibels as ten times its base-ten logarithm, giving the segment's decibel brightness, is 14.1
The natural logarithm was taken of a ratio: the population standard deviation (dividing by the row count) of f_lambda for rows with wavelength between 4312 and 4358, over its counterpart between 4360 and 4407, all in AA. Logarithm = 0.4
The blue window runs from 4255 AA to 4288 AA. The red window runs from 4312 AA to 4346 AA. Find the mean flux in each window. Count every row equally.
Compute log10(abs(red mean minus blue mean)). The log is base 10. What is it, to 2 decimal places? 0.57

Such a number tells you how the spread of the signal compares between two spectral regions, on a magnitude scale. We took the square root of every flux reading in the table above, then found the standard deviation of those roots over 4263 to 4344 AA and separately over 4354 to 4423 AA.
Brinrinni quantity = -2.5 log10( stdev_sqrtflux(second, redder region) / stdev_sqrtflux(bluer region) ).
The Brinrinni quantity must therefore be 0.71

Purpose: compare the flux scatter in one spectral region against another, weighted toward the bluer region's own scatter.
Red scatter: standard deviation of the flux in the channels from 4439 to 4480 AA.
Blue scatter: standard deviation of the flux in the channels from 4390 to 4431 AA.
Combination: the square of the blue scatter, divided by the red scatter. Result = 1.2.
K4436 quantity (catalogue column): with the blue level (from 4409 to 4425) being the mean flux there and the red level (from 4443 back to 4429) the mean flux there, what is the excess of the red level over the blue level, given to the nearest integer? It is 0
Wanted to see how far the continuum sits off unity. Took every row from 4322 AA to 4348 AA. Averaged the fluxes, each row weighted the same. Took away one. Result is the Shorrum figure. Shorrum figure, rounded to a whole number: 28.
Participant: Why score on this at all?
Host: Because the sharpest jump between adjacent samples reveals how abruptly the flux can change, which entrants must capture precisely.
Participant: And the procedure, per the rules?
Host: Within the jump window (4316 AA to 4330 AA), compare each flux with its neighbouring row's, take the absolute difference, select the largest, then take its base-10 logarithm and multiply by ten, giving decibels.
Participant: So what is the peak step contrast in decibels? 7.9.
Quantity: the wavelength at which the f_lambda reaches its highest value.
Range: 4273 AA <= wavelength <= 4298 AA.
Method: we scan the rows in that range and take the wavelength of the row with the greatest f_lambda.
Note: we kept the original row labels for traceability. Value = 4283.47 AA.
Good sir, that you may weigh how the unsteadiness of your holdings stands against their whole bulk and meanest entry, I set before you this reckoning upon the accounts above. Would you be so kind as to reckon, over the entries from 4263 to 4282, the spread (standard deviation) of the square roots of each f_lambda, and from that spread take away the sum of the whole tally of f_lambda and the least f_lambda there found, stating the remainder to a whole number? -279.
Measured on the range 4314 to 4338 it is -387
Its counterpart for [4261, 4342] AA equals -1094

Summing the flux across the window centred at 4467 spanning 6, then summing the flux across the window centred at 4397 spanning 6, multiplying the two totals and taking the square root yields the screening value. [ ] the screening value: 99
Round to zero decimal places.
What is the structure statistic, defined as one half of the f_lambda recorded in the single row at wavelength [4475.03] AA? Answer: 19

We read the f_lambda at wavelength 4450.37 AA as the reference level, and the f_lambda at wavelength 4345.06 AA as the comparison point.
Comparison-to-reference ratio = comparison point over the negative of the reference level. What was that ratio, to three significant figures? -0.917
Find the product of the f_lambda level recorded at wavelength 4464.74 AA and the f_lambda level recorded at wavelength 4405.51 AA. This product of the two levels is 927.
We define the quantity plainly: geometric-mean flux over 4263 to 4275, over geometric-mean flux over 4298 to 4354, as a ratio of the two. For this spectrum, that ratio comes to 0.94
